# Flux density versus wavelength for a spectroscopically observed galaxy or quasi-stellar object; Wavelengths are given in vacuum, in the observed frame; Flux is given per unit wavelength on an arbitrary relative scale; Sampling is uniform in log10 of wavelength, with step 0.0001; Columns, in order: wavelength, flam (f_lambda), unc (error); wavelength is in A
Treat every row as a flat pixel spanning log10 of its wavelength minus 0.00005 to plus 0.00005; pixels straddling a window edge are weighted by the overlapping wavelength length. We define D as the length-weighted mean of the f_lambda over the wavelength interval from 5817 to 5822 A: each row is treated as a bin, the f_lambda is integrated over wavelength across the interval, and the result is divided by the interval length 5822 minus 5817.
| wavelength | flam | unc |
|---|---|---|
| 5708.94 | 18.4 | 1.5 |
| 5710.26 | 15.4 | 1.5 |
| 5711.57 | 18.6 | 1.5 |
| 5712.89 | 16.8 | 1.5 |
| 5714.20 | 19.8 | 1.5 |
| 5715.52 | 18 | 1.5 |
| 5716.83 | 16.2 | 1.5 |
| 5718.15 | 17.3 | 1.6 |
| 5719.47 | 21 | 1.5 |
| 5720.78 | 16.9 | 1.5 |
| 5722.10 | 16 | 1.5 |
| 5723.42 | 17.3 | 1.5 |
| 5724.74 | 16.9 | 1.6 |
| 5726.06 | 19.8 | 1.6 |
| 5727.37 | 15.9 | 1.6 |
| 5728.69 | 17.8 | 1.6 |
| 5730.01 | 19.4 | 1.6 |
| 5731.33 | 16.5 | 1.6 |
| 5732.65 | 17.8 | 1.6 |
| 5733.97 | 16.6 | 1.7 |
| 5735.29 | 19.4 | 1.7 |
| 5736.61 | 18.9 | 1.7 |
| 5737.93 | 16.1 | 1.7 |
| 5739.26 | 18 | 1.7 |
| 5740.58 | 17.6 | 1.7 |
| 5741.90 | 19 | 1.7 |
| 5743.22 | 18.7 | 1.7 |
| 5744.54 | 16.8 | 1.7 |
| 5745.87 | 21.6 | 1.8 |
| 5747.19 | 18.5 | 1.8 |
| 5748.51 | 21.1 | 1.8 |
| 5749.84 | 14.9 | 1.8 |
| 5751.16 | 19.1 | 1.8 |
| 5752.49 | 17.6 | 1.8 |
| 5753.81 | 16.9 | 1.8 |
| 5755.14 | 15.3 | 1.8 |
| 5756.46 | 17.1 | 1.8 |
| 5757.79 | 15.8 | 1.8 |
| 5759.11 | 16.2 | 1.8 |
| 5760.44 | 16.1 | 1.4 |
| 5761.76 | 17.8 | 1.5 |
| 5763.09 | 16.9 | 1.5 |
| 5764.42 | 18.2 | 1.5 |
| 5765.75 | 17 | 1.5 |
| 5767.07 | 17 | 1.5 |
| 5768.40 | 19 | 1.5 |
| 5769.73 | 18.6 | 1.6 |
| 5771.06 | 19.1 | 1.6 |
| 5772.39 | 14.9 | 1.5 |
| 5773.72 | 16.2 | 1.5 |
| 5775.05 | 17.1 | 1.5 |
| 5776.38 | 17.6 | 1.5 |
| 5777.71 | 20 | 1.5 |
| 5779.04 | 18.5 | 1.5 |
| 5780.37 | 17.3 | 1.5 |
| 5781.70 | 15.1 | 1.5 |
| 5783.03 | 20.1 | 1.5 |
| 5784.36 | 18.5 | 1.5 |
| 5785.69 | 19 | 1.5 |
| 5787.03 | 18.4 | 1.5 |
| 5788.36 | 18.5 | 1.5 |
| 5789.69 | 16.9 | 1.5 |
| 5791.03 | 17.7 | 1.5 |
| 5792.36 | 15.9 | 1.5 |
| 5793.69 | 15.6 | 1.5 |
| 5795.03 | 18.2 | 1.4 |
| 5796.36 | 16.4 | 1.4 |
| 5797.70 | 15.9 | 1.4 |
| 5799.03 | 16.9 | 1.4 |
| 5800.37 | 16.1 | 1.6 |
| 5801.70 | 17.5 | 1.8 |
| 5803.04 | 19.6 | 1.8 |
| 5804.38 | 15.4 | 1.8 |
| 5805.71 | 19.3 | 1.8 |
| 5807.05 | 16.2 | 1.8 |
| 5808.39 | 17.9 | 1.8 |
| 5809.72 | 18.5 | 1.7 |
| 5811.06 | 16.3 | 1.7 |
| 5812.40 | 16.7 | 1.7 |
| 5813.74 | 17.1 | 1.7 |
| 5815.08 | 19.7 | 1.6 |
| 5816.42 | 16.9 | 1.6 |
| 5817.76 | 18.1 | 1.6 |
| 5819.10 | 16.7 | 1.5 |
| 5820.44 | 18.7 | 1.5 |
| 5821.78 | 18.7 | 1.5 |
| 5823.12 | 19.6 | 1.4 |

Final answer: 17.97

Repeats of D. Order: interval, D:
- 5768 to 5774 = 17.57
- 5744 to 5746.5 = 19.23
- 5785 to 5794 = 17.51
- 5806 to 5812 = 17.33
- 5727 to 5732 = 17.48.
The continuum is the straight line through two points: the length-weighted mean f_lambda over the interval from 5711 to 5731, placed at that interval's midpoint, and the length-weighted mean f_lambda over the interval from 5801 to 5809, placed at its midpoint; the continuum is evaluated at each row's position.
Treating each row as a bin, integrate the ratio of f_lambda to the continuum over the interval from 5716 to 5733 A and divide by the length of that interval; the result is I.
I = 0.99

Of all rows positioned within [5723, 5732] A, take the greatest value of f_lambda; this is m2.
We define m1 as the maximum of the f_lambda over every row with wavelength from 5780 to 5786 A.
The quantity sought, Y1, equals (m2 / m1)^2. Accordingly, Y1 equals 0.97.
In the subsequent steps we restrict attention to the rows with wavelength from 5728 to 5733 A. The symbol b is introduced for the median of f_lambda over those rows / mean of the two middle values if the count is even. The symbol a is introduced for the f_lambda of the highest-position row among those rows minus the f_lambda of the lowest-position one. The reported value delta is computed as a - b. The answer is -17.8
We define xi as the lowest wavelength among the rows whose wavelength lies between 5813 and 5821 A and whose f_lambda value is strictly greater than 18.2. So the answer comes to 5815.08 A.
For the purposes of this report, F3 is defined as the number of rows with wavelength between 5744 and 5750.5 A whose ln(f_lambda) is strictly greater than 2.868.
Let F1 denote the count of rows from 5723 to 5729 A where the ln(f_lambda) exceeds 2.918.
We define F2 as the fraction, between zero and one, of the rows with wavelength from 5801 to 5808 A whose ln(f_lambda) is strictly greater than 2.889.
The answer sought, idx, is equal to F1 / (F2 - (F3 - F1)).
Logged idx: -0.6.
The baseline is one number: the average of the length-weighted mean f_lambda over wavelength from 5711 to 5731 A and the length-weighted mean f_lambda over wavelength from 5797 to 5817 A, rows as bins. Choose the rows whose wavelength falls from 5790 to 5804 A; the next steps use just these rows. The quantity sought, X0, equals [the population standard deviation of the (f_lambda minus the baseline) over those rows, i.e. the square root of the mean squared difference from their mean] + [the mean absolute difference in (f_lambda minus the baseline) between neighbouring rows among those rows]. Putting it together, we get 2.6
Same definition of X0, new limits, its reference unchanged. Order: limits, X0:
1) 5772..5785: 3.6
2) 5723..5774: 3.4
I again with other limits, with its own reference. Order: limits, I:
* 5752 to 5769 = 0.96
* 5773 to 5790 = 1.02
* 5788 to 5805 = 0.96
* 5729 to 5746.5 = 1.02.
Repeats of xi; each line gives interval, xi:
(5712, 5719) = 5714.20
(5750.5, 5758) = 5751.16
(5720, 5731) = 5726.06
